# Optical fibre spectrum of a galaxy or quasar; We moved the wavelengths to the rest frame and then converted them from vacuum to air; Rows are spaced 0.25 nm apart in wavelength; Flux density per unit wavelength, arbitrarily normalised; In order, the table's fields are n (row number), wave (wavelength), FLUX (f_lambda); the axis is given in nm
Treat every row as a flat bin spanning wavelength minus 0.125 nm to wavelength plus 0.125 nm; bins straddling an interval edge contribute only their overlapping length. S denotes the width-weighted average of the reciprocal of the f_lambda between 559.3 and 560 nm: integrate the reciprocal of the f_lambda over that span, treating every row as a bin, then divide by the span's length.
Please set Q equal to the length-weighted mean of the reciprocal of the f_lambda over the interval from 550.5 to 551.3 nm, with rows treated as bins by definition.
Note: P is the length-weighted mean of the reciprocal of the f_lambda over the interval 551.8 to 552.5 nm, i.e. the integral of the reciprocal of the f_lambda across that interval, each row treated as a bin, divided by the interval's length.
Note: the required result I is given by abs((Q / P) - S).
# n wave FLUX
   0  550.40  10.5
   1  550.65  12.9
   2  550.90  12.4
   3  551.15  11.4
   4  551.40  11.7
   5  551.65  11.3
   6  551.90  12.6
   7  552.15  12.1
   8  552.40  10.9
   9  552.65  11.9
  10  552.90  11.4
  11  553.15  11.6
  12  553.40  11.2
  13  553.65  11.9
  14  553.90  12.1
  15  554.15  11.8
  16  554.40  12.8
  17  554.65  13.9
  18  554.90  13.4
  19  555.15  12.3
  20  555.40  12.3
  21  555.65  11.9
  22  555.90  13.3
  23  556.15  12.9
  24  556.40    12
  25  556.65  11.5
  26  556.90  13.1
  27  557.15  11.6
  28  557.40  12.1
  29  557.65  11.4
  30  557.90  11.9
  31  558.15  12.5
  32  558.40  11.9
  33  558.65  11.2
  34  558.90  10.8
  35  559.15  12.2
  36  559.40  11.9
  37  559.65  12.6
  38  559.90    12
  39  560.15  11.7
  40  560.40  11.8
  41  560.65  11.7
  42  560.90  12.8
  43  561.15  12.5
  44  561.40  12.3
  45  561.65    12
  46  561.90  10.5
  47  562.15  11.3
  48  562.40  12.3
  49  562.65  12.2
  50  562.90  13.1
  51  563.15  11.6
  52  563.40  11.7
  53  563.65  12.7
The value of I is 0.89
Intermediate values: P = 0.085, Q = 0.082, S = 0.0821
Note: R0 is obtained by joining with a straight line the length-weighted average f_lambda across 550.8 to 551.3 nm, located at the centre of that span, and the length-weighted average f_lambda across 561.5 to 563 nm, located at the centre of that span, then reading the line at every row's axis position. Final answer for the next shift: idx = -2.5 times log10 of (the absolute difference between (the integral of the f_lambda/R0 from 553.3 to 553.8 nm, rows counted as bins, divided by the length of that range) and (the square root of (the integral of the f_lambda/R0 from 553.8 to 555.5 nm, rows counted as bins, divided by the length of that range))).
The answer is 3.1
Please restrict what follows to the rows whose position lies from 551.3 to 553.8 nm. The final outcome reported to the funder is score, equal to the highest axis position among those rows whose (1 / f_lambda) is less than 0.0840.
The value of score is 552.15 nm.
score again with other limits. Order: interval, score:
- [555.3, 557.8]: 557.40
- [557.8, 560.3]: 559.90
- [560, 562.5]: 562.40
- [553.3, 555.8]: 555.40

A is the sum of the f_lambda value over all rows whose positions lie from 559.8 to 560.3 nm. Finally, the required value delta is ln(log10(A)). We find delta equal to 0.32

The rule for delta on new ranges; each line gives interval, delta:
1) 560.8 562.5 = 0.65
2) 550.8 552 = 0.57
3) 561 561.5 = 0.33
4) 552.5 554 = 0.61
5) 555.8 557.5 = 0.66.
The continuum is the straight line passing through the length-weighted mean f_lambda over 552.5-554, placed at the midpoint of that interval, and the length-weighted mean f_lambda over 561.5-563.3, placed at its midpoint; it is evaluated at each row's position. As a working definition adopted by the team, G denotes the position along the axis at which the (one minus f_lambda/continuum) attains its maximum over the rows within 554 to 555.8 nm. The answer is 554.15 nm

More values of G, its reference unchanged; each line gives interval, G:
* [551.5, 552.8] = 552.40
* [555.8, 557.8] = 557.65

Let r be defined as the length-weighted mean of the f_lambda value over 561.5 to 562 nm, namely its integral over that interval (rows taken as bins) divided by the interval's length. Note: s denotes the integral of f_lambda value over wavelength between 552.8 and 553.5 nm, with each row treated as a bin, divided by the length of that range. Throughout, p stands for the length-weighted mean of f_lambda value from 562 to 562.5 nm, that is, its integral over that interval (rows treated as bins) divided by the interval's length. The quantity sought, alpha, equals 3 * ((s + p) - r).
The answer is 35.3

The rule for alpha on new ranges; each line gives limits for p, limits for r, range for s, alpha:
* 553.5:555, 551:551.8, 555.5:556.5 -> 40.8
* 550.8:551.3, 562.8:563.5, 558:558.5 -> 35.9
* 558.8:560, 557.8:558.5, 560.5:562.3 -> 35.0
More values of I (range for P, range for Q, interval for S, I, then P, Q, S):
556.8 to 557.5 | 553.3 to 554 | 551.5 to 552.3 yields 0.96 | 0.082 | 0.085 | 0.0838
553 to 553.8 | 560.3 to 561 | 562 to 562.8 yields 0.87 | 0.086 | 0.083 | 0.0840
